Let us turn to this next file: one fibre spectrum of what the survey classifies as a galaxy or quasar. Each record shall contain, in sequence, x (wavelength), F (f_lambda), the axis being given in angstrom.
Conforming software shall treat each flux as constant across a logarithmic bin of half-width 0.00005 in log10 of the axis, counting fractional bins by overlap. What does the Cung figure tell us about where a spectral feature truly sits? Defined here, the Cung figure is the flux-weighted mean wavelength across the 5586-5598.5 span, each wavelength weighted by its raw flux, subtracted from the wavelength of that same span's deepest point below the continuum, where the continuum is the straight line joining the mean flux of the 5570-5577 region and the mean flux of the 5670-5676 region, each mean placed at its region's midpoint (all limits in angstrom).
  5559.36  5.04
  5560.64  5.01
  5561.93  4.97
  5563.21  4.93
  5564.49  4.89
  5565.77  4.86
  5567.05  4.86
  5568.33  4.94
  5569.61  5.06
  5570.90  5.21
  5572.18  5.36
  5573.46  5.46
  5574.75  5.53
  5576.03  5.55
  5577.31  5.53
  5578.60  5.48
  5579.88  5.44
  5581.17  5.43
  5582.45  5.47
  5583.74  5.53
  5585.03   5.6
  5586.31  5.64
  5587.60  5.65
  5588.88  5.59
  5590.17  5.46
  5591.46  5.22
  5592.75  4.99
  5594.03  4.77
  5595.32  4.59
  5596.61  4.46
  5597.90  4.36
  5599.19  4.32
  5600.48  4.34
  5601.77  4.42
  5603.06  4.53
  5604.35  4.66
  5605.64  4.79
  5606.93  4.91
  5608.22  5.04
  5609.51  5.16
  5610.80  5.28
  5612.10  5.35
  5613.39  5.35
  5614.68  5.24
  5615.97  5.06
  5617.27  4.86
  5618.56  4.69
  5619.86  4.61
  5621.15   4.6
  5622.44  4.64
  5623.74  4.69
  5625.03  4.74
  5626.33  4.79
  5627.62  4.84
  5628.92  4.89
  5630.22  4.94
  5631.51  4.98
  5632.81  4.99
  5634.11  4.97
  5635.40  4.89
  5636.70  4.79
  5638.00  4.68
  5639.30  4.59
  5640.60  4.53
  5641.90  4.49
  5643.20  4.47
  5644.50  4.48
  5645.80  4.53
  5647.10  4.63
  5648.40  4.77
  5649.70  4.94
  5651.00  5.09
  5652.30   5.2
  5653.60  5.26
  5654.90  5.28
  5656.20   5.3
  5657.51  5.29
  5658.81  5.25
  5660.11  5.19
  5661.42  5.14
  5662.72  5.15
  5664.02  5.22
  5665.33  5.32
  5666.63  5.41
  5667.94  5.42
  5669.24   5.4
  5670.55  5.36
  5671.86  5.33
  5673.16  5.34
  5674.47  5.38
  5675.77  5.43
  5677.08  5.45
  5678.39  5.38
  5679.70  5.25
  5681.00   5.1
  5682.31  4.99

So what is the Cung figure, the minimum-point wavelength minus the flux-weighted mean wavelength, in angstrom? 6.1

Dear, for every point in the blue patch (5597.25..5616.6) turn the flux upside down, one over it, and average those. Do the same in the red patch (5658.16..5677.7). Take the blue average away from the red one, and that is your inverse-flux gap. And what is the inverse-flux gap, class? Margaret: -0.019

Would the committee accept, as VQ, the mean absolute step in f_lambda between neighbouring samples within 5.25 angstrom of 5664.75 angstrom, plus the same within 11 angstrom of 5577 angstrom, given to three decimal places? 0.114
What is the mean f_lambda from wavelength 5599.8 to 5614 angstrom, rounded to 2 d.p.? 4.89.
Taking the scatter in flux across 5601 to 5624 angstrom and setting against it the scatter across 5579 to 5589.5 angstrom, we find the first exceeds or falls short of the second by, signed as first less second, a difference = 0.21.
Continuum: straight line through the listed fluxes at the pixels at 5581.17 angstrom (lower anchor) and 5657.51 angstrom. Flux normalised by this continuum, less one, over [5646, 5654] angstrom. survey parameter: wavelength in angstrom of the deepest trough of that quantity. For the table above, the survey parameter 5647.10 angstrom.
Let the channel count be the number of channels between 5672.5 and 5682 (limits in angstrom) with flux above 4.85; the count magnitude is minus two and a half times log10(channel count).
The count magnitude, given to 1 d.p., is -2.1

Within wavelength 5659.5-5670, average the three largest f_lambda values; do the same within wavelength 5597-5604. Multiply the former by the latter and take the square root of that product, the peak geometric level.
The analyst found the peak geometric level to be 4.9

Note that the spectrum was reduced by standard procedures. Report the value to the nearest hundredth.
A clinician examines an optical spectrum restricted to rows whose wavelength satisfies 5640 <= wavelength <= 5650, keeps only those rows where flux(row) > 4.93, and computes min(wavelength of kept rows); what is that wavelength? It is 5649.70 angstrom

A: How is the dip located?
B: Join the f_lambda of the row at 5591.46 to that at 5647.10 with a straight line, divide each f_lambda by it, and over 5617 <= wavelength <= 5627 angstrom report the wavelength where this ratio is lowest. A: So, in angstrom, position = 5619.86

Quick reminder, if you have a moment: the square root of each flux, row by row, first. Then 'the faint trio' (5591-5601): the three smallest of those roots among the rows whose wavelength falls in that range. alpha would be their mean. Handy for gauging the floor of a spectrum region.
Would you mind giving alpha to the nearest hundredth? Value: 2.08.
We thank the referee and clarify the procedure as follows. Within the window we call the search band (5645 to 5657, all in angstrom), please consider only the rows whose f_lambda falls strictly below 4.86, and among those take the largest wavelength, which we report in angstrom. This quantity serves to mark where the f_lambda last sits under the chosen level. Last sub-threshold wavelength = 5648.40 angstrom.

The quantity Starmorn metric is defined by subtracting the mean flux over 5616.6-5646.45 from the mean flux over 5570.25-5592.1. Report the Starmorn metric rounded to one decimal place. 0.8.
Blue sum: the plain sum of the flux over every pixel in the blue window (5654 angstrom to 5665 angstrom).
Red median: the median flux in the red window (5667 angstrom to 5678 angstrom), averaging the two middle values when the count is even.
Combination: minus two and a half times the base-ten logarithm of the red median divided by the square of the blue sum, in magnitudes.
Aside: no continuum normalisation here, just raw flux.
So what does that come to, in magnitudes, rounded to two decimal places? 6.28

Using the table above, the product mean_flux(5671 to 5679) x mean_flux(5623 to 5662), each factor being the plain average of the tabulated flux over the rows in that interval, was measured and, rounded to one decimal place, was 26.3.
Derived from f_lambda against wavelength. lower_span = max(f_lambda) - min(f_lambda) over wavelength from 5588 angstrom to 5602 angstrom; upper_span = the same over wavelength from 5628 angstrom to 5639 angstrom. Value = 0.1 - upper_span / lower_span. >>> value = -0.14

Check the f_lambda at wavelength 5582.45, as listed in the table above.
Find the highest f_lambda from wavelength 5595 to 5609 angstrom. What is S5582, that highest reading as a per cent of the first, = 92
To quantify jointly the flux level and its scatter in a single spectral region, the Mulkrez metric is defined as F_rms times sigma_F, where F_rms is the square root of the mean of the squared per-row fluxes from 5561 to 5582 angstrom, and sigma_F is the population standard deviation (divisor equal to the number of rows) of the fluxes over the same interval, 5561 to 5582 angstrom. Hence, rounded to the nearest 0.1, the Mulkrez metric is 1.4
